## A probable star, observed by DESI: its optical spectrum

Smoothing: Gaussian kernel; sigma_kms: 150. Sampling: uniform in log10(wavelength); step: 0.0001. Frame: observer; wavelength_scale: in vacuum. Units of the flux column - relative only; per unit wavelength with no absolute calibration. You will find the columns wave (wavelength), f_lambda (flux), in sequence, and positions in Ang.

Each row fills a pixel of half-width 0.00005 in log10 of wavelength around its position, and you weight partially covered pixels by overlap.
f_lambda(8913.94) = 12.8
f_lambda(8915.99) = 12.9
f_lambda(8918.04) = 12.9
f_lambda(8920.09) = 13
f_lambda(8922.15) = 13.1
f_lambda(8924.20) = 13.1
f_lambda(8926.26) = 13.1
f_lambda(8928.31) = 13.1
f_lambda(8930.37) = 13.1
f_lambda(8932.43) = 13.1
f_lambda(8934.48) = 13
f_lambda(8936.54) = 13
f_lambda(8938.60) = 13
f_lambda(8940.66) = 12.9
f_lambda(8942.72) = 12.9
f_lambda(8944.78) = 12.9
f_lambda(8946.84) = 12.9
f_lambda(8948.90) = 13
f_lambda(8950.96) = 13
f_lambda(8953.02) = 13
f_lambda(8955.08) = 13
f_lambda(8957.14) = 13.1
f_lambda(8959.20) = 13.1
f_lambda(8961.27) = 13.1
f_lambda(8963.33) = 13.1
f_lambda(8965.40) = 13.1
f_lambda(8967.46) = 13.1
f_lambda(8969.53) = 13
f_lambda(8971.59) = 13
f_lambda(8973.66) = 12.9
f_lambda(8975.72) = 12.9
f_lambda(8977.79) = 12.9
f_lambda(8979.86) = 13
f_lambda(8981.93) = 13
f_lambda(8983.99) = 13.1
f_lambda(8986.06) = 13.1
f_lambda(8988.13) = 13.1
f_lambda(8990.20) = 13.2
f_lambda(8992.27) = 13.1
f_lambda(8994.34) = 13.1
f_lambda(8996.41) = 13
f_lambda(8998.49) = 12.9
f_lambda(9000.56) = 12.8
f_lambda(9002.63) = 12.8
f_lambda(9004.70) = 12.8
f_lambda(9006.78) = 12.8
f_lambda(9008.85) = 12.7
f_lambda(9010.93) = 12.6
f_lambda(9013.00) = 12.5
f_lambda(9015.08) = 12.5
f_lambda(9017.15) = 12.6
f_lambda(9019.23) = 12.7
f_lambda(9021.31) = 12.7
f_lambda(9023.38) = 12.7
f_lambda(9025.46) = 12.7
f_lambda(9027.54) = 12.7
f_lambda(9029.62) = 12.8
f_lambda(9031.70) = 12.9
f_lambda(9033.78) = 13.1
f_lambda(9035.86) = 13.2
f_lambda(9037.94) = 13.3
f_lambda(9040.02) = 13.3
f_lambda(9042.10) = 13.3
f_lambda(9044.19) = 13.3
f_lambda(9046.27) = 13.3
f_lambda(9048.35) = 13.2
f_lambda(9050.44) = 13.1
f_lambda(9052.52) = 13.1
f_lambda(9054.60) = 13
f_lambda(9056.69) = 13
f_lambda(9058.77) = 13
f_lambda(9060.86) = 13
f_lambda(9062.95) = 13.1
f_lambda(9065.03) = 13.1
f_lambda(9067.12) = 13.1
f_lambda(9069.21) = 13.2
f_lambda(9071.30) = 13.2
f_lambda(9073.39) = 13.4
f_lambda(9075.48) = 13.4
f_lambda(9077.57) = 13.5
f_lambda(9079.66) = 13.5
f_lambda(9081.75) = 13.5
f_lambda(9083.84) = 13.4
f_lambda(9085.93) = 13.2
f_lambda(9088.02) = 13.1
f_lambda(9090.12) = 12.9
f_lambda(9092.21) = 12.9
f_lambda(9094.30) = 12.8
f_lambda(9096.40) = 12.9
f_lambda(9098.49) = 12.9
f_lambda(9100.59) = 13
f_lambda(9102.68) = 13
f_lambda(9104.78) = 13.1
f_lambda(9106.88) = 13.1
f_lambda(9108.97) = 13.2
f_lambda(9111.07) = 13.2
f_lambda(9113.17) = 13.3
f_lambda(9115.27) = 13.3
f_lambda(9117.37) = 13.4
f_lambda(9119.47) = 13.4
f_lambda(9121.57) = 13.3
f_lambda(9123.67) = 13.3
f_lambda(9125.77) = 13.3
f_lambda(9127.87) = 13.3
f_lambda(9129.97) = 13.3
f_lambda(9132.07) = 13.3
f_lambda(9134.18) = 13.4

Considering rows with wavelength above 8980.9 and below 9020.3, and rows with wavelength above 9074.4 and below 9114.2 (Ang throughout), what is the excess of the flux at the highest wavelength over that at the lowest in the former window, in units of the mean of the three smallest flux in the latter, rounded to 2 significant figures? -0.023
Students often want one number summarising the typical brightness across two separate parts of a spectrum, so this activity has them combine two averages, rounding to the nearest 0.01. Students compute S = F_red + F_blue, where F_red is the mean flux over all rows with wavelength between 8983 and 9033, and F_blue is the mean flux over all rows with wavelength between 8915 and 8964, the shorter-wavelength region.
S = 25.85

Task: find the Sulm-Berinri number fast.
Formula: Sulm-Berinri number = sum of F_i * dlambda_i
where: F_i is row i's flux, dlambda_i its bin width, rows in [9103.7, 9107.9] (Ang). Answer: 54.9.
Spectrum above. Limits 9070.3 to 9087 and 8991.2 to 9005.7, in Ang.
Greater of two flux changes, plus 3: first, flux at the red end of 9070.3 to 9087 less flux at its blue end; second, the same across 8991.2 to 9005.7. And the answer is 3.00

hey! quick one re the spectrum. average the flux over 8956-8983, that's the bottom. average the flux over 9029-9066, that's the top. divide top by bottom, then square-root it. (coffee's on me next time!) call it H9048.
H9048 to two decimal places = 1.00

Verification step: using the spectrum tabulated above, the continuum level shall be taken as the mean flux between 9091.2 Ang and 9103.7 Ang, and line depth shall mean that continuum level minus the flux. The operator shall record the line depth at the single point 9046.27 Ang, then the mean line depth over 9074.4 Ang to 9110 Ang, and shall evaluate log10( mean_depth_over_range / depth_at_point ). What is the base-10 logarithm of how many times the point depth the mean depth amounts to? -0.2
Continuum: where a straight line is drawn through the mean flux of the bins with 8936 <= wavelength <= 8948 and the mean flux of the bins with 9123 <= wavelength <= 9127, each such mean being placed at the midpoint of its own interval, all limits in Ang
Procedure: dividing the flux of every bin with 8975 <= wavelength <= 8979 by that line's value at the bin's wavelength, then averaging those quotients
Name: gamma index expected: 0.99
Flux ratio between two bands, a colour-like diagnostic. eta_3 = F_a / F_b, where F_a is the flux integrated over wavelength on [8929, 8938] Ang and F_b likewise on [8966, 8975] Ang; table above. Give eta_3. 1.00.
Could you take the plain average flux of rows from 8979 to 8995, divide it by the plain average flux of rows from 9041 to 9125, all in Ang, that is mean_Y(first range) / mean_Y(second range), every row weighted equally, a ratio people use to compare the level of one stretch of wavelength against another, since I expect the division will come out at 0.99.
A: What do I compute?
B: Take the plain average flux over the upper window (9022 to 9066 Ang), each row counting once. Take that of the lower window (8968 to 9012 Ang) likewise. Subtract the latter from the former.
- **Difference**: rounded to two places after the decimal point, 0.11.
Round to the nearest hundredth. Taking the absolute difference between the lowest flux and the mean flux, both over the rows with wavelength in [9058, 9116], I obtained 0.35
